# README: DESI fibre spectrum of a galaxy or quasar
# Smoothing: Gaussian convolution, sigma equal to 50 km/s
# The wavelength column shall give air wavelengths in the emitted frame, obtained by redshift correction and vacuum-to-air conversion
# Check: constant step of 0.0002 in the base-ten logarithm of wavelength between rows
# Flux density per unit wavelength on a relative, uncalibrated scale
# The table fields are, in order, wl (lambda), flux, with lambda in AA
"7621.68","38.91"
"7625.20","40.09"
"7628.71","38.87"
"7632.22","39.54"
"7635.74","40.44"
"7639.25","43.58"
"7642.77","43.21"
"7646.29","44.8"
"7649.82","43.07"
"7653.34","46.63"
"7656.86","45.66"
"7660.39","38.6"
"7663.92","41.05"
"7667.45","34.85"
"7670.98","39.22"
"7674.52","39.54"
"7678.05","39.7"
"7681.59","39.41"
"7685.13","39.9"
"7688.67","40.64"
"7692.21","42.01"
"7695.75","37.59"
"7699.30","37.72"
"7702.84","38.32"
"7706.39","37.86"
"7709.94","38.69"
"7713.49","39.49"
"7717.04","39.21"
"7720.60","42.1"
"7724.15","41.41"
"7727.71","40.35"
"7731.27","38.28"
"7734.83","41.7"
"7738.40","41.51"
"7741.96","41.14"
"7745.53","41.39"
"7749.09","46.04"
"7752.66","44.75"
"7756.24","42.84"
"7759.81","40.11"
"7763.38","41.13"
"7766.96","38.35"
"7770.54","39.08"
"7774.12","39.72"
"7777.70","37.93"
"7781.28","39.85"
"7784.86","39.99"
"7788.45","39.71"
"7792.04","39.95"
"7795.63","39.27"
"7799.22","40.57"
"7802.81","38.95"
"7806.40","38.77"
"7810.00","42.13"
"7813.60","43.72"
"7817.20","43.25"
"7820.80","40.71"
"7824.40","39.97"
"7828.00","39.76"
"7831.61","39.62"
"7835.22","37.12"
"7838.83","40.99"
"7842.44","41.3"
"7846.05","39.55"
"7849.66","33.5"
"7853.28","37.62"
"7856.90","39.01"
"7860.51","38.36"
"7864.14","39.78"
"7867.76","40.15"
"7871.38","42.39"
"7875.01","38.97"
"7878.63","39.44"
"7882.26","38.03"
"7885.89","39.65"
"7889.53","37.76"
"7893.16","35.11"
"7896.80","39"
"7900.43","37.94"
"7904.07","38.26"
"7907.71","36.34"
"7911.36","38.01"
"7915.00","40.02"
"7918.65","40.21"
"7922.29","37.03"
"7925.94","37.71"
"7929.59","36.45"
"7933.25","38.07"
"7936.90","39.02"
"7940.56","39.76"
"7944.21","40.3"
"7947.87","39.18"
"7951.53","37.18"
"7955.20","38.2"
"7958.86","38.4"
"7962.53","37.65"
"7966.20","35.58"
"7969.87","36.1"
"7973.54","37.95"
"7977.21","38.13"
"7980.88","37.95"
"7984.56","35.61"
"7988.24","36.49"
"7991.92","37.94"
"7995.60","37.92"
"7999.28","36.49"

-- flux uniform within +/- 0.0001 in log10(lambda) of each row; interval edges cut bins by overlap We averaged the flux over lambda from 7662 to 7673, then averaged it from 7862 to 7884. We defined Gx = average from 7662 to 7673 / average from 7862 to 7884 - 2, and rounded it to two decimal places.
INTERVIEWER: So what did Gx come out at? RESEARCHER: -1.04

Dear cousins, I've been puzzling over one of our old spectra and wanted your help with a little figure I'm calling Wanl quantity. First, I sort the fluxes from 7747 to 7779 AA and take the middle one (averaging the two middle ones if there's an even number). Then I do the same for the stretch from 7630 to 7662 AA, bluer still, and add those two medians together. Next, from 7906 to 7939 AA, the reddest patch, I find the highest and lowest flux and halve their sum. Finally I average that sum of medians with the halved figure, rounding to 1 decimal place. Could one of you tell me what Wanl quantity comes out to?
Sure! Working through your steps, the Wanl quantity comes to 60.8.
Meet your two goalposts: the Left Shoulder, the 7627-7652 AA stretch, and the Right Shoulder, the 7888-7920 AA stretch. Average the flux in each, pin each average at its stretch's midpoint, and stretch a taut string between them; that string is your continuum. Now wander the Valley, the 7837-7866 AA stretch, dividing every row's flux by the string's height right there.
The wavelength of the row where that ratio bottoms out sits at 7849.66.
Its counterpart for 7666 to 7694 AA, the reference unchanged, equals 7667.45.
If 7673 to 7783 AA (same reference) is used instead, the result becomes 7695.75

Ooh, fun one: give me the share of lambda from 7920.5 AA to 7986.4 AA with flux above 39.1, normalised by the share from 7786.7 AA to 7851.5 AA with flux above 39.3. 0.23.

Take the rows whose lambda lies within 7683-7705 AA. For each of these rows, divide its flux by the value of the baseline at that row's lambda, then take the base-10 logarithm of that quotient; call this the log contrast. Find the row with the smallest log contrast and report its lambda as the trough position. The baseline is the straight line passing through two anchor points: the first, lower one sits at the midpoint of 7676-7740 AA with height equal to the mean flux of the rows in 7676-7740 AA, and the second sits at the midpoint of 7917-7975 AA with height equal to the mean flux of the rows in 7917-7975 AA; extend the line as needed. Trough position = 7695.75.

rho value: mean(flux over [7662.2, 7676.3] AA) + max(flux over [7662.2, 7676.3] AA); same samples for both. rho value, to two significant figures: 80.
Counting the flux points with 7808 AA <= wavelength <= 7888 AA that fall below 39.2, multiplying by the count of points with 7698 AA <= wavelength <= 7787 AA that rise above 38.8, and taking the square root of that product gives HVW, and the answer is 11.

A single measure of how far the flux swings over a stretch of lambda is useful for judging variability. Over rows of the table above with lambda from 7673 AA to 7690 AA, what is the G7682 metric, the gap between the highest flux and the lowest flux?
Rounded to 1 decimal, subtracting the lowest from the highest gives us 1.2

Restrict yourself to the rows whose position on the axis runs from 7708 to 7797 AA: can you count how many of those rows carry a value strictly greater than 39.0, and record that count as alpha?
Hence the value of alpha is 21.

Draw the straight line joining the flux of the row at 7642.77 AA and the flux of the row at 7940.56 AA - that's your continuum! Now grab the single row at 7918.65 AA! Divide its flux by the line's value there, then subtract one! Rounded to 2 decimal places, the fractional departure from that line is 0.00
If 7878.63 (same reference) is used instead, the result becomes -0.03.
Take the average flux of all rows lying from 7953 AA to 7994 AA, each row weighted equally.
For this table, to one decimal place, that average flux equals 37.3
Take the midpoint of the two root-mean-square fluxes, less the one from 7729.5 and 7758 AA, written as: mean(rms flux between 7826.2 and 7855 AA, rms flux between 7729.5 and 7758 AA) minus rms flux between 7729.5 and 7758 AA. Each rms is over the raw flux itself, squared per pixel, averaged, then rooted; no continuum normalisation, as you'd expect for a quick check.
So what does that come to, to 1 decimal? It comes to -1.8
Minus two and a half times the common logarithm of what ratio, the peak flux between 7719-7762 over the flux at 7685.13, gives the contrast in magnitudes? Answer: -0.16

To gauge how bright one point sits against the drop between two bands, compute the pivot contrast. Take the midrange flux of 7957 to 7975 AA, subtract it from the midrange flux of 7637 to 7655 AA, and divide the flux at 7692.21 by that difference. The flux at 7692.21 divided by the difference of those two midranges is 5.3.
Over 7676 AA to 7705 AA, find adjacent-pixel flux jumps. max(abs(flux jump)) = 4.4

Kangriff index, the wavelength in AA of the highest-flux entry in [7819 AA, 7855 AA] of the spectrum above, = 7842.44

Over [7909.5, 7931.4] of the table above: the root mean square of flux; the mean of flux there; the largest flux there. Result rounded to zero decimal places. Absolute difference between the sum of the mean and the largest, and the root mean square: 40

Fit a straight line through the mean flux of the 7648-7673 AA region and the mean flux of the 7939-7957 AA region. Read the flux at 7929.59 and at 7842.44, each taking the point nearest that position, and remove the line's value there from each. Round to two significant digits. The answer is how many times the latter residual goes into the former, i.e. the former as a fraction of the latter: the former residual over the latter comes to -1.7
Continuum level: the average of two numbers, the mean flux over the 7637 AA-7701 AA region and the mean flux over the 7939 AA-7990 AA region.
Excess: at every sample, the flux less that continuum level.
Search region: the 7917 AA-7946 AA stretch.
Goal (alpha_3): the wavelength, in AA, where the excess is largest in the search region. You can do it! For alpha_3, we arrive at 7944.21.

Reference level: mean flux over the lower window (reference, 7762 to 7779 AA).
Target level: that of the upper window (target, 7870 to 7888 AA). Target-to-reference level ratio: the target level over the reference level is 1.01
